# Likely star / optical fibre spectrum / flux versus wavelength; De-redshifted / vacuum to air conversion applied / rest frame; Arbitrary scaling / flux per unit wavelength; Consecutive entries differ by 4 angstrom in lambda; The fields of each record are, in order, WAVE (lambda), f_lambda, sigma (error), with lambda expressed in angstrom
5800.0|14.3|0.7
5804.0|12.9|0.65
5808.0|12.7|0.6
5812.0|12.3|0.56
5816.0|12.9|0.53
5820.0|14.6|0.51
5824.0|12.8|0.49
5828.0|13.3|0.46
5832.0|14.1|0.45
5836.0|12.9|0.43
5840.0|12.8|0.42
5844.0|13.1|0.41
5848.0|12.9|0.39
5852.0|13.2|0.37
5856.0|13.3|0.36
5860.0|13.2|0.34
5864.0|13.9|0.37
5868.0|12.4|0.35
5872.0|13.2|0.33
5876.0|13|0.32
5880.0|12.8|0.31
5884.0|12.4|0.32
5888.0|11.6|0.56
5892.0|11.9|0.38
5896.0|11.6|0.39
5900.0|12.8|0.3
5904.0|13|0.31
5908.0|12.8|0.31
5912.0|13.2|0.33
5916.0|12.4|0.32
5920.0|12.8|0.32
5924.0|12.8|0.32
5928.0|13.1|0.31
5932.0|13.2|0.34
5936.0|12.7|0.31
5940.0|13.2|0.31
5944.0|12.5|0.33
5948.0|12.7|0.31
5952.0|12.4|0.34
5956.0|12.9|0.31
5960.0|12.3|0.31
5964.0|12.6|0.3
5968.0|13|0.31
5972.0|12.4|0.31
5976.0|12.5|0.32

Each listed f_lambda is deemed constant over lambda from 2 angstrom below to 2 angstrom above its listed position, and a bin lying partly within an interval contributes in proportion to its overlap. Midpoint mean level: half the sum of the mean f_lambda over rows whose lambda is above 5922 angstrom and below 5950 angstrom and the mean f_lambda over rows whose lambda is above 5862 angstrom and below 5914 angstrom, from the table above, 12.8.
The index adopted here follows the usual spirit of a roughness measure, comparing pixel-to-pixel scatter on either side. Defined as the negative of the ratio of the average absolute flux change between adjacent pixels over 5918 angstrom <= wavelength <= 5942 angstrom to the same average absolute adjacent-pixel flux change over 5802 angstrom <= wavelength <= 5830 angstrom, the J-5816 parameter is -0.3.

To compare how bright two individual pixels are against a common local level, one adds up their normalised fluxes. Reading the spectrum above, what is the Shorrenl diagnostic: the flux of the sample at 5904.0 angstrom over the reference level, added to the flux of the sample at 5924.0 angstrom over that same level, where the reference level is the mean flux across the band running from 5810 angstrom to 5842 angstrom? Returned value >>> 1.95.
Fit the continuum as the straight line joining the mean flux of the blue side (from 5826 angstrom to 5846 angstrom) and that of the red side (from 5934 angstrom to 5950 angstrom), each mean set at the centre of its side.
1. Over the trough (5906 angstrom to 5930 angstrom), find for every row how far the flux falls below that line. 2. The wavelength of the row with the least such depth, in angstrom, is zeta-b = 5912.0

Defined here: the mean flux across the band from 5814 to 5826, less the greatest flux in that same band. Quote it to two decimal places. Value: -1.17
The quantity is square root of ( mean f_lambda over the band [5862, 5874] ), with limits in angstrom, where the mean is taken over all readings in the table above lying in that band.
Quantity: 3.63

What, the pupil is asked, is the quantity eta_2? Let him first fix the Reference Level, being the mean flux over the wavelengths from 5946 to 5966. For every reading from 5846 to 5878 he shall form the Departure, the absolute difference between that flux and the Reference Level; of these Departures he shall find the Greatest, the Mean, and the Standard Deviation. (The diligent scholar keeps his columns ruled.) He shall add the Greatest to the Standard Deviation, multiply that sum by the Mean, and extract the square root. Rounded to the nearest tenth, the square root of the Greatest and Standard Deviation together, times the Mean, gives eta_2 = 1.0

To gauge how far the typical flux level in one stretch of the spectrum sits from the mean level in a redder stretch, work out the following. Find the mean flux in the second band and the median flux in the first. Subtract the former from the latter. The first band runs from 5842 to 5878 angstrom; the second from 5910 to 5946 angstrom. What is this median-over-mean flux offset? 0.32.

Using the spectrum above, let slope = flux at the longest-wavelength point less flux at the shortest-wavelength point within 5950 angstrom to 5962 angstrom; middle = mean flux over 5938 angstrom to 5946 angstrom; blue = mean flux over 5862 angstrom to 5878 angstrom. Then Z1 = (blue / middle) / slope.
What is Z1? -10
